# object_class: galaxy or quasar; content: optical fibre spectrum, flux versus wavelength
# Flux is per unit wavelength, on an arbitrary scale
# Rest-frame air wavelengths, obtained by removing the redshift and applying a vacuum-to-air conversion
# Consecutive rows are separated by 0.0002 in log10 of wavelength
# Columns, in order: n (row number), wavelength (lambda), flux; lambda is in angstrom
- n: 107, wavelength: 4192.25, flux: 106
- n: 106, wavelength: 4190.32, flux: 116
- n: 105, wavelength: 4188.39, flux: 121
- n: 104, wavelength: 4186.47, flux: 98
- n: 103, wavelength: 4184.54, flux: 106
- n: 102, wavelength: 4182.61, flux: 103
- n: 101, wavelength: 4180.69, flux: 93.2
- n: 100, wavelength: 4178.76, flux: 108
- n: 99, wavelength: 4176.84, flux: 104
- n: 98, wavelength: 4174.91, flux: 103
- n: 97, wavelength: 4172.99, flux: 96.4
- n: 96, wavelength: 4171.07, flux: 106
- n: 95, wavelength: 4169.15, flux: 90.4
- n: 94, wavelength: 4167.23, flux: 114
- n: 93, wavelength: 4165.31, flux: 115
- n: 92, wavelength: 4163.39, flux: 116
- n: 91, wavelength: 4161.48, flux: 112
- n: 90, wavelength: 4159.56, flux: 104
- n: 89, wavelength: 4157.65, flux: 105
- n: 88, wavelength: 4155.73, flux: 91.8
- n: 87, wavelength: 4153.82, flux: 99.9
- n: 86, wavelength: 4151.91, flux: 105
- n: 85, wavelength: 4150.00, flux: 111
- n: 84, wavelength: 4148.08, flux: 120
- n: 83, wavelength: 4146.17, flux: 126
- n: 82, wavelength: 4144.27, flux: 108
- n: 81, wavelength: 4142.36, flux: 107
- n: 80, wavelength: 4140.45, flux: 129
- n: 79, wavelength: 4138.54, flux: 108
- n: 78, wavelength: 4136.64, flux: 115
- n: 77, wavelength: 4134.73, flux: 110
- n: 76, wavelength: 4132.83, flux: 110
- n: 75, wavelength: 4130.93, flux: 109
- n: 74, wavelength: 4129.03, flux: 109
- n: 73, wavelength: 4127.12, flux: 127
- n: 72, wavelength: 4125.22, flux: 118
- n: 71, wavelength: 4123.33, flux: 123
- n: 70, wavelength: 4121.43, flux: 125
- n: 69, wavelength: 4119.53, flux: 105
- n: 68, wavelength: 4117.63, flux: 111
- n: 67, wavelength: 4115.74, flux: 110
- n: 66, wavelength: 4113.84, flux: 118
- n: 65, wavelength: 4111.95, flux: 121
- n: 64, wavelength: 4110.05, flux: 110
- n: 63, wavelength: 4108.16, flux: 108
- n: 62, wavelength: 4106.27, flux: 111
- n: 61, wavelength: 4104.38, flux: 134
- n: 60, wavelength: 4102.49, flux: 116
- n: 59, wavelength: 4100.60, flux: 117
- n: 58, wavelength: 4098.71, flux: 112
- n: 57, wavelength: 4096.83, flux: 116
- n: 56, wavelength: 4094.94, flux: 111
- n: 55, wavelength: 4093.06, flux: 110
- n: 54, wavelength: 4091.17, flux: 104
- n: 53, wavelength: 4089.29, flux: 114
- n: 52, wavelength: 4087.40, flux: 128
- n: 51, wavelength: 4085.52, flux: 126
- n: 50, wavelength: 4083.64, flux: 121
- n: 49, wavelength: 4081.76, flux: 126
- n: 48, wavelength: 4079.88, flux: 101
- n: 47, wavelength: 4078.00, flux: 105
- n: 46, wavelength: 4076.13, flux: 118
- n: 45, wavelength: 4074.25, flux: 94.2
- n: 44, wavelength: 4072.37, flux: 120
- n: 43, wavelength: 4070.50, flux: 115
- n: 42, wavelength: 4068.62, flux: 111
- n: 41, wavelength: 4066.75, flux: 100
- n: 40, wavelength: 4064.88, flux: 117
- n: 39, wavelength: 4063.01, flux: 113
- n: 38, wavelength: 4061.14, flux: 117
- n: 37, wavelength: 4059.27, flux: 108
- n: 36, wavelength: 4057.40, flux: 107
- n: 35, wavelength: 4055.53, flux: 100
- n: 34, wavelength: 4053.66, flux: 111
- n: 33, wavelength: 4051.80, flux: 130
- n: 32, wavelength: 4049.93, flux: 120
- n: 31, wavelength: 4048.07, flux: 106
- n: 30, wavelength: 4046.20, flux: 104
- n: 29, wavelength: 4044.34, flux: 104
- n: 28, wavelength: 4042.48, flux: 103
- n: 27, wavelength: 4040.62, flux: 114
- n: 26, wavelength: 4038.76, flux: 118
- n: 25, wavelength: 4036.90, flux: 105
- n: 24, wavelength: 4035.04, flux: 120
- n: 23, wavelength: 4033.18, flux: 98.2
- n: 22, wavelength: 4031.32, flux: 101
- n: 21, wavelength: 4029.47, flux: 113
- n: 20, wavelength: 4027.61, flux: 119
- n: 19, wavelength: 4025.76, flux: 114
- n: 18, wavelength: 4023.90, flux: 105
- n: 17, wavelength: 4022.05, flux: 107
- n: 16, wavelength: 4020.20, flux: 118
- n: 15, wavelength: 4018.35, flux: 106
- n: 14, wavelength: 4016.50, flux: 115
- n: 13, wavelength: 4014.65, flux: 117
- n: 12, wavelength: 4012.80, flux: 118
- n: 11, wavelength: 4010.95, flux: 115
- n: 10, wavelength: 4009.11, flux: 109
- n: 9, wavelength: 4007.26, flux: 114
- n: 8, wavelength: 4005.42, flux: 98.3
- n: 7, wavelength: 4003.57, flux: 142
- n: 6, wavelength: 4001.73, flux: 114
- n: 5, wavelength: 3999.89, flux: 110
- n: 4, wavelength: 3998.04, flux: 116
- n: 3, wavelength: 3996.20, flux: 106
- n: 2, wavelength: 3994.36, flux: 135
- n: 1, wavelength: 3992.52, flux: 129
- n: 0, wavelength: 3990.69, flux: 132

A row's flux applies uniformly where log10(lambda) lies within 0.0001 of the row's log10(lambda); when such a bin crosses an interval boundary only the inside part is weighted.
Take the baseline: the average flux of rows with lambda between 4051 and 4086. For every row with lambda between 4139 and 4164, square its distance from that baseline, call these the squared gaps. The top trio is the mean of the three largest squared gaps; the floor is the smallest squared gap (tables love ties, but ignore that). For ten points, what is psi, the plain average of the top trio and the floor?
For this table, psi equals 147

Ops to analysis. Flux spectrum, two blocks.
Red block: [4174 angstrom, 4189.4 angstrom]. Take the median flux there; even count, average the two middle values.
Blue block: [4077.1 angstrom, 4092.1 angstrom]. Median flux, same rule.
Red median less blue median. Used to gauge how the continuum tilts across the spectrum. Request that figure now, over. -14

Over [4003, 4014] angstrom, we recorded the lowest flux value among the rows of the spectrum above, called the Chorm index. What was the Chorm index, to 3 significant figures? 98.3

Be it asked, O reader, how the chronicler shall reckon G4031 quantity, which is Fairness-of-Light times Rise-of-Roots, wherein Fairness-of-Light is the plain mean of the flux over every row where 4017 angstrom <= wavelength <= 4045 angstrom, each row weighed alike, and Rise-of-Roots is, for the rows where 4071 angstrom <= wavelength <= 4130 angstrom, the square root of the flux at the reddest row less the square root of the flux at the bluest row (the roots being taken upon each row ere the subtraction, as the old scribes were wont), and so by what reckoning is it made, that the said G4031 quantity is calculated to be -56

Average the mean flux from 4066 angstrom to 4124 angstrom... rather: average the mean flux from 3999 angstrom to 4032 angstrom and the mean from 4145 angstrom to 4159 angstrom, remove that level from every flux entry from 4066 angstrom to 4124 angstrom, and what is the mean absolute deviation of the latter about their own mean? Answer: 7.1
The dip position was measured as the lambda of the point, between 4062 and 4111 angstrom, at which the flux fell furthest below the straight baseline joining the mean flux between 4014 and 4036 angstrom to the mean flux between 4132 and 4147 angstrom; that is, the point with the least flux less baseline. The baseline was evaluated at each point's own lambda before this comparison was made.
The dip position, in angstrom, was 4074.25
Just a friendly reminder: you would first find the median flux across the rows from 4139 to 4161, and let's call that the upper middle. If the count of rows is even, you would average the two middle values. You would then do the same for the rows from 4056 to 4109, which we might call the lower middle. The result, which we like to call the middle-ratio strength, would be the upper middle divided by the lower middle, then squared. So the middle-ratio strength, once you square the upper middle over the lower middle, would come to 0.89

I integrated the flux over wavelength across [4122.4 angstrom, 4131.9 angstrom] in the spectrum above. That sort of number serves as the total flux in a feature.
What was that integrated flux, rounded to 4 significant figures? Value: 1114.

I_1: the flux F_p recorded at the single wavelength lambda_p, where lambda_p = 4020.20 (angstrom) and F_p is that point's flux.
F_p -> 118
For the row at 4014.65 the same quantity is 117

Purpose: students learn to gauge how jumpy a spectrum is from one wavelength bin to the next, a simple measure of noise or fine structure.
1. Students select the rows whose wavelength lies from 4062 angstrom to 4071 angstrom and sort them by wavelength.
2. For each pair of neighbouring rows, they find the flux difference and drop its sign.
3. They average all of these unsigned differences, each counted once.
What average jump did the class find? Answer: 9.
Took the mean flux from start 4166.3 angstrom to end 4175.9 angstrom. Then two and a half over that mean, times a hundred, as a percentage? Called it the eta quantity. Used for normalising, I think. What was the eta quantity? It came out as 2.45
